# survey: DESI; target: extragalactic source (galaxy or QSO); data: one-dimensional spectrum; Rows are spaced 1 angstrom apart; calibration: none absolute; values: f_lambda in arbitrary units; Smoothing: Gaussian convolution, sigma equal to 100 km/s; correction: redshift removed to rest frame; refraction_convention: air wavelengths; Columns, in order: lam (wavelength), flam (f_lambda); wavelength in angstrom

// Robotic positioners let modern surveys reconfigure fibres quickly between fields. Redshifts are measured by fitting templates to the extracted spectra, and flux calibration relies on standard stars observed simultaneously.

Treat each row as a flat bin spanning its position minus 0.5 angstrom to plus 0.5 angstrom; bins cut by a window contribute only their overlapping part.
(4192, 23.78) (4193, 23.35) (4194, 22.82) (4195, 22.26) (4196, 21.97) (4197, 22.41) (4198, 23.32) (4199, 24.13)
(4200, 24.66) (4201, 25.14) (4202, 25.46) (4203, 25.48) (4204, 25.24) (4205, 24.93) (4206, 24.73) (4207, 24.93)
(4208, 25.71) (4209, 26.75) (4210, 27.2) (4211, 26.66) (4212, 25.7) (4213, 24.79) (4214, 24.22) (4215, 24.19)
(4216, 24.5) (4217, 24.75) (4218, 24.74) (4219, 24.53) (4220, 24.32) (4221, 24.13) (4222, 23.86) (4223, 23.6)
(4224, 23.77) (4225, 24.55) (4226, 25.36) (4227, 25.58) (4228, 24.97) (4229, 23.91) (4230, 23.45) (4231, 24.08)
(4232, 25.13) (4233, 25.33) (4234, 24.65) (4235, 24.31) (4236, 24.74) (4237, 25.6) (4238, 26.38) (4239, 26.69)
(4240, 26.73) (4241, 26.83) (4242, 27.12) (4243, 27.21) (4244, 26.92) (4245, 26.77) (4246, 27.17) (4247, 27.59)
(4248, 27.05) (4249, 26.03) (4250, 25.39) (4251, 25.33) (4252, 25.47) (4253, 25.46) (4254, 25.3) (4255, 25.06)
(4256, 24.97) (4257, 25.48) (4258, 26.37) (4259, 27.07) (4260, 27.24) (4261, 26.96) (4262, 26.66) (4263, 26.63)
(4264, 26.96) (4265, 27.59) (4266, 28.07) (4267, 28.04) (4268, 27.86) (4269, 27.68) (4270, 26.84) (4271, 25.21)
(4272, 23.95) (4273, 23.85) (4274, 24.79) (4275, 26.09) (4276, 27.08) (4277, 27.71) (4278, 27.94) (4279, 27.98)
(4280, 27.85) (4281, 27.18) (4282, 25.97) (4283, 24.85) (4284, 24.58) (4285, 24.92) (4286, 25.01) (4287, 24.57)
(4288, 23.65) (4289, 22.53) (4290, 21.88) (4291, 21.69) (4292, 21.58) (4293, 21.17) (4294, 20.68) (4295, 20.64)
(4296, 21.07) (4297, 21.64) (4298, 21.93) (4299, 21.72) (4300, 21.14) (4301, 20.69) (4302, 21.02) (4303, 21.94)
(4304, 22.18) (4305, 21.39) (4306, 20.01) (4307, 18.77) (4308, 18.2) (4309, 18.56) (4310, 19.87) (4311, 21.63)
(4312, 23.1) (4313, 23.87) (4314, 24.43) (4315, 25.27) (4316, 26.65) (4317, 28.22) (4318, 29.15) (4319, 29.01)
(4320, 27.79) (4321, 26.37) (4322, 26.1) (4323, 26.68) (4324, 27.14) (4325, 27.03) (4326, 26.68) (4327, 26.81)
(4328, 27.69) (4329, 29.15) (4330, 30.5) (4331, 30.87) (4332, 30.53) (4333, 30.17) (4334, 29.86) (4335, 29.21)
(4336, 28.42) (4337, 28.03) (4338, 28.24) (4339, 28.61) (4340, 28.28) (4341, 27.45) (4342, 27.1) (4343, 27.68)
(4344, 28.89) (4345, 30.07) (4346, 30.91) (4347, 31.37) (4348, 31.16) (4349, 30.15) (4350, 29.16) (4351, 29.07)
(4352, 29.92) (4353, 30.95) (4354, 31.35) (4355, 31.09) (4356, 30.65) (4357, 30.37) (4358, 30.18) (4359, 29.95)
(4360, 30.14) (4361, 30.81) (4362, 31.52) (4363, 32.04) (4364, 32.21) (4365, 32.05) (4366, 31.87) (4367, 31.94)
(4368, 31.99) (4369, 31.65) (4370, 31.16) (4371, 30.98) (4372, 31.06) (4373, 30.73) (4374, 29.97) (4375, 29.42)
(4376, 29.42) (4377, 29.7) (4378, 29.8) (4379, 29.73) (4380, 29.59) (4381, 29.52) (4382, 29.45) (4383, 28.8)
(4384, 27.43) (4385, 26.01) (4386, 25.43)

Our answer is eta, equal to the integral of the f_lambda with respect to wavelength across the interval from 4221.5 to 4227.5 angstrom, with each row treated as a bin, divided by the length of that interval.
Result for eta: 24.5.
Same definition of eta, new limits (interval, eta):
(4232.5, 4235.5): 24.8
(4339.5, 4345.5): 28.2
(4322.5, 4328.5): 27.0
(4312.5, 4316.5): 25.1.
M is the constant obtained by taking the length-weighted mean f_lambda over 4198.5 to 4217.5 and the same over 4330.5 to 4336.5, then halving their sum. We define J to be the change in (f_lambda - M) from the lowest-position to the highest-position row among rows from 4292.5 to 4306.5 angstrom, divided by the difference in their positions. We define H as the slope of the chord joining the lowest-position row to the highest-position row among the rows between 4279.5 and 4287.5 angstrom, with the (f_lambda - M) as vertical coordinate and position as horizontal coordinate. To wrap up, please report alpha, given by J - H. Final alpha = 0.4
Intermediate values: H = -0.47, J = -0.1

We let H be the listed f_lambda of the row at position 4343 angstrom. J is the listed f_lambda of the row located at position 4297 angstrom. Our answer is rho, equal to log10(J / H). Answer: -0.11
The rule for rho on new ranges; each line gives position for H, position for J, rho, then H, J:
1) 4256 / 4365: 0.11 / 24.97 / 32.05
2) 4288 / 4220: 0.01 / 23.65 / 24.32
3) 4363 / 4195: -0.16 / 32.04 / 22.26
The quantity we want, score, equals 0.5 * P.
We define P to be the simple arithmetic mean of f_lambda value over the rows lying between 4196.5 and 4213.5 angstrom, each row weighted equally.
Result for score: 12.6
